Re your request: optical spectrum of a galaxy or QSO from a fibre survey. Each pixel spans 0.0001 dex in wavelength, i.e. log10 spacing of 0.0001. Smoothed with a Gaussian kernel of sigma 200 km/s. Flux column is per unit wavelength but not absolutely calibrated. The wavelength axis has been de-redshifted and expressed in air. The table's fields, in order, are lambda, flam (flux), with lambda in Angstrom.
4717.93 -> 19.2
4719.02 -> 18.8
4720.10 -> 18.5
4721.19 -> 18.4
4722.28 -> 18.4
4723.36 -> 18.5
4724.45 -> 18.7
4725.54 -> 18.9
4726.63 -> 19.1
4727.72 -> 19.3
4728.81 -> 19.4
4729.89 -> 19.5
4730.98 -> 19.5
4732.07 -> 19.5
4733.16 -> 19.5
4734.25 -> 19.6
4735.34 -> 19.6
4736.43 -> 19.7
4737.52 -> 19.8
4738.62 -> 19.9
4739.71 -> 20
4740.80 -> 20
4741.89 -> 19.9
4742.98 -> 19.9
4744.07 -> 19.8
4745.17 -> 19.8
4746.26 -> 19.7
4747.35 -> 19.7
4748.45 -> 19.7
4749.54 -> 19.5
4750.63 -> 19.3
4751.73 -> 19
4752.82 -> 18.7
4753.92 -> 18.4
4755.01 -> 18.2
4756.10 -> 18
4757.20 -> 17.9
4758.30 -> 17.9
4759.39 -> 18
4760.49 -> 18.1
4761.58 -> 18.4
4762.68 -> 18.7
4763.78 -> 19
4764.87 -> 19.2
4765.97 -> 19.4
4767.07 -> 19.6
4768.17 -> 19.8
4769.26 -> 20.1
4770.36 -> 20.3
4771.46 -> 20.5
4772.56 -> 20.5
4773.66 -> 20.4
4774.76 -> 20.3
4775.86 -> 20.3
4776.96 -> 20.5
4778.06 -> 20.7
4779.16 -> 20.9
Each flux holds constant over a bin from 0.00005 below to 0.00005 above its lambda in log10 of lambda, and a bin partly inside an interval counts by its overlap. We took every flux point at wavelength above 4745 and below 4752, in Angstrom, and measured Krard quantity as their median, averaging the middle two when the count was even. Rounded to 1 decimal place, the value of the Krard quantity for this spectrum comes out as 19.7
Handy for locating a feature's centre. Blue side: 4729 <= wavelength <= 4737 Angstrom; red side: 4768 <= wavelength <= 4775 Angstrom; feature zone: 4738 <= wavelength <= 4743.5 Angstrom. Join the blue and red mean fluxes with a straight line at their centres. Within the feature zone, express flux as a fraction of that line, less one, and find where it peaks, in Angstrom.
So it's 4739.71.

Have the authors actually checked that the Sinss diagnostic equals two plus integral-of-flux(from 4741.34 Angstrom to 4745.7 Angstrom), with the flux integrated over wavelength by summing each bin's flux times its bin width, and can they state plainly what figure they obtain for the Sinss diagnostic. 89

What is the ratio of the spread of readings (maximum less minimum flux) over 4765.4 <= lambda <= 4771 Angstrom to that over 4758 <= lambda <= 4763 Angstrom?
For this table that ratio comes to 1.1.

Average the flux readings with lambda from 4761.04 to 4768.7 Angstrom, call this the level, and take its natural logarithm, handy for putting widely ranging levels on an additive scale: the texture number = 2.95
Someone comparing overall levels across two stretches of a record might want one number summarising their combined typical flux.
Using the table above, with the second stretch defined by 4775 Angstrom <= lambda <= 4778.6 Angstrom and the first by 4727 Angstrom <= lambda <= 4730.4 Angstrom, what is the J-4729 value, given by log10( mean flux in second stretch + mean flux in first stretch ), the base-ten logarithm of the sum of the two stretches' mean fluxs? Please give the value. 1.60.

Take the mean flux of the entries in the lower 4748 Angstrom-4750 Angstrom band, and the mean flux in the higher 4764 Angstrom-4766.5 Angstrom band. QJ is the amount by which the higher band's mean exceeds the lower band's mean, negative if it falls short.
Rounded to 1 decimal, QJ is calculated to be -0.3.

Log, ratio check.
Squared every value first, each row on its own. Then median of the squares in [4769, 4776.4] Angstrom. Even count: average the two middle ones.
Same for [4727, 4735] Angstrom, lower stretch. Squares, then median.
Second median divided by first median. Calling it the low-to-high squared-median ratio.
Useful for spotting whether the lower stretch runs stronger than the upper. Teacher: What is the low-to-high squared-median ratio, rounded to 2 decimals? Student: 0.92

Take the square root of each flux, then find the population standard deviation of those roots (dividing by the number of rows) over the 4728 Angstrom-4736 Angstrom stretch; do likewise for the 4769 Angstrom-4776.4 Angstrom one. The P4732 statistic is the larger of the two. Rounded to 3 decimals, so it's 0.014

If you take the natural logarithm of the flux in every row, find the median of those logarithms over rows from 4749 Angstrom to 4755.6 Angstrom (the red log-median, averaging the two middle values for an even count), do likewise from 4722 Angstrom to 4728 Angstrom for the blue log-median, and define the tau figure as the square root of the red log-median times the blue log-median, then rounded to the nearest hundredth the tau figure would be 2.94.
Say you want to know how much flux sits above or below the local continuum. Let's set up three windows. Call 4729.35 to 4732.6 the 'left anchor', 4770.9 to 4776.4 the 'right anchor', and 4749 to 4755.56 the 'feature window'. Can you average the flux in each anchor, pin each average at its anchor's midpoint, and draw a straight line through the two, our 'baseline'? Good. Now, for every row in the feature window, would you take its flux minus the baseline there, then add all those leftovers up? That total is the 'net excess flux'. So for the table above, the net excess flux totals -6.6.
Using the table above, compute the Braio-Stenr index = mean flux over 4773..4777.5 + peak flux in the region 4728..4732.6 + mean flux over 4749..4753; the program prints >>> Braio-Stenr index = 59.0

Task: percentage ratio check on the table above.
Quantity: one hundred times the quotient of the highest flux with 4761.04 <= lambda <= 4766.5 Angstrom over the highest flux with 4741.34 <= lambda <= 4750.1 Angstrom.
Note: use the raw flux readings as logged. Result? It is 97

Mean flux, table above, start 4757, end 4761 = 18.0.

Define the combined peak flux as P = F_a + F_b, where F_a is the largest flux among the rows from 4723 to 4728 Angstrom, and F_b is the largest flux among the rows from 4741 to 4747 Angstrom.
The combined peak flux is 39.2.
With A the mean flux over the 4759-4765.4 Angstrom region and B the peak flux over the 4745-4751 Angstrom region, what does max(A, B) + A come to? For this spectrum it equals 38.4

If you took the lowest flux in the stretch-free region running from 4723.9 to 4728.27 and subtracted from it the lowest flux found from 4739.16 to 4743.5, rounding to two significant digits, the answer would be -1.2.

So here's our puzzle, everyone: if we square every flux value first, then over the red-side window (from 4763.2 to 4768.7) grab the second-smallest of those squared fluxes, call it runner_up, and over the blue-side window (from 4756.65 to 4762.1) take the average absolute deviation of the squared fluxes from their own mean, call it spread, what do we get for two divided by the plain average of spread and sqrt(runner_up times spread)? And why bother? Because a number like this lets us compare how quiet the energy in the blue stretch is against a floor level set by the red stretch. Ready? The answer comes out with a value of 0.079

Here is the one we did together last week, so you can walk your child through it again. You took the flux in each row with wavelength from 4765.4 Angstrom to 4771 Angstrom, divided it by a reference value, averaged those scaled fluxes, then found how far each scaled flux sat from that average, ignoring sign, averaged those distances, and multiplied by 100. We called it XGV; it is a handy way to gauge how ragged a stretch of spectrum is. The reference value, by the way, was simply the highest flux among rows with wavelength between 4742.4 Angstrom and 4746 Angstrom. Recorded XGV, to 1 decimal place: 1.4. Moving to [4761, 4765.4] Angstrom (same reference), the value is 1.4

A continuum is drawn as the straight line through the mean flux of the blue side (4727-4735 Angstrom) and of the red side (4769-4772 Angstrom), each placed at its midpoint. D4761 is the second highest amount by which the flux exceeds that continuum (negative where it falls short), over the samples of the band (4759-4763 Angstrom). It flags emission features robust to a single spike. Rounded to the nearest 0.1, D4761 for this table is -1.7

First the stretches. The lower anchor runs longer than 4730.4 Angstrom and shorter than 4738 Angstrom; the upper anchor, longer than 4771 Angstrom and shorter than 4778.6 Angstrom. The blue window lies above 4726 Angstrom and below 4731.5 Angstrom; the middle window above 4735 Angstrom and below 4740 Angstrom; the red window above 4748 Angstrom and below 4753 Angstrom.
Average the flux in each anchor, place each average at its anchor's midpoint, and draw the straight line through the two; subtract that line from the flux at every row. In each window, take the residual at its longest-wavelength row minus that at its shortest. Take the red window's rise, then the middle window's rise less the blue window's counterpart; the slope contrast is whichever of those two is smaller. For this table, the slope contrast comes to -1.1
